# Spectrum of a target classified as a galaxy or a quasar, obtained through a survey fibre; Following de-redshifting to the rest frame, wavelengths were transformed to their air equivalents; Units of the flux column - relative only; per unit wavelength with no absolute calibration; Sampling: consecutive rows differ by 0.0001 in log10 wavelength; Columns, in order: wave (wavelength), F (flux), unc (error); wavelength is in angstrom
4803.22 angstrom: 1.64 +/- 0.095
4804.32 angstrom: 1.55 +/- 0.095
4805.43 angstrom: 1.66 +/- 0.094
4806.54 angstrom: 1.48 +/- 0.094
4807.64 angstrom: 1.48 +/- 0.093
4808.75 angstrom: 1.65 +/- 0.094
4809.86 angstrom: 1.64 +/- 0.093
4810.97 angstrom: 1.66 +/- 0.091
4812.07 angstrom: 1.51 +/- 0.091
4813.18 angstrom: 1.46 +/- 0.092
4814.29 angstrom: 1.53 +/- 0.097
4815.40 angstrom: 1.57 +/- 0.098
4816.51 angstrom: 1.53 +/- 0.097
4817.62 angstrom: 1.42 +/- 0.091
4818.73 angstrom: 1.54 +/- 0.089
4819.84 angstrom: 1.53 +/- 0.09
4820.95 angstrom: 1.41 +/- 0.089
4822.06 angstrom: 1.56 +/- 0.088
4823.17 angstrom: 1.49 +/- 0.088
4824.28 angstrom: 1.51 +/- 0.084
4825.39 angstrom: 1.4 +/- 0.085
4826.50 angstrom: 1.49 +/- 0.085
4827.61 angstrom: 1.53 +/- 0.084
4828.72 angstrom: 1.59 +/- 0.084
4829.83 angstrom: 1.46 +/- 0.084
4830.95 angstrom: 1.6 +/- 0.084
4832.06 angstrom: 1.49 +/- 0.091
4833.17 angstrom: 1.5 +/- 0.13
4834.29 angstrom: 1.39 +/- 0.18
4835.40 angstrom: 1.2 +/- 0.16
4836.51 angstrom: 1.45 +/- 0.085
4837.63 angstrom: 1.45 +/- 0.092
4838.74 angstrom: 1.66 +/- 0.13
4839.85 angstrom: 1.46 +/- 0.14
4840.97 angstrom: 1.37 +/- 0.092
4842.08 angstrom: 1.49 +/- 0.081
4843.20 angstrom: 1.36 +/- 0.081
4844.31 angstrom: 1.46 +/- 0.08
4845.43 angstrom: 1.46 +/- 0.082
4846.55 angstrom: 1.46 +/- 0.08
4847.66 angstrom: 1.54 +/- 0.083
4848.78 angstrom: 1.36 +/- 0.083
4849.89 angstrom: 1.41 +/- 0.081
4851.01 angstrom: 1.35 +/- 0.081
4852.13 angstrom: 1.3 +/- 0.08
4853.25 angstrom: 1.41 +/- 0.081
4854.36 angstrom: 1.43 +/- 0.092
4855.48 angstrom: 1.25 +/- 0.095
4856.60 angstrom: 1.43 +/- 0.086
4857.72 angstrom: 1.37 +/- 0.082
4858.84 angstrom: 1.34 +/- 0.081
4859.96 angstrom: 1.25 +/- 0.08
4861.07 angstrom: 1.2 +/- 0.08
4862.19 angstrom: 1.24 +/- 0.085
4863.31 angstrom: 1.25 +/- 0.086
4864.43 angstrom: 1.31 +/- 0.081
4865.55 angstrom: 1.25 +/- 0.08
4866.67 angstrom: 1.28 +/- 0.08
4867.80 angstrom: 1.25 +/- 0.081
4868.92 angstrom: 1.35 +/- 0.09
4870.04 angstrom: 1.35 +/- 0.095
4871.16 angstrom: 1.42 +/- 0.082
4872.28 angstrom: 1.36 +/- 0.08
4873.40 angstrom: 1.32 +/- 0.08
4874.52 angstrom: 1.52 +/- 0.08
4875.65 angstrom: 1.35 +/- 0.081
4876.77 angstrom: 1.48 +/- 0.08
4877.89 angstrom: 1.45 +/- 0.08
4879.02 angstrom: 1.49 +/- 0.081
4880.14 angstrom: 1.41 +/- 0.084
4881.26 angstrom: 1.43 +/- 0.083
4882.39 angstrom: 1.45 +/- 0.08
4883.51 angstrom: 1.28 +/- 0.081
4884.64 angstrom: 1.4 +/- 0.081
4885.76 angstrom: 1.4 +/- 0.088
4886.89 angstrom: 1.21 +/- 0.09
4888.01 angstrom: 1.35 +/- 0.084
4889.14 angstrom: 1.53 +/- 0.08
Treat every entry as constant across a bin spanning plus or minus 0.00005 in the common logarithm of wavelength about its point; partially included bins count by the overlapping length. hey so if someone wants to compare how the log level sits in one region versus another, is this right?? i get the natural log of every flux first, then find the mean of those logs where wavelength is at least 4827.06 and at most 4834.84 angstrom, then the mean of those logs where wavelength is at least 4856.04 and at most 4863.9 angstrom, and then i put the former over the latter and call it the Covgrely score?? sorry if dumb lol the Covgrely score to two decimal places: 1.59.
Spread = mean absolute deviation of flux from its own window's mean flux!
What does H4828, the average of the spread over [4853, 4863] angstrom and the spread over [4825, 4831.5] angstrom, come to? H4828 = 0.0706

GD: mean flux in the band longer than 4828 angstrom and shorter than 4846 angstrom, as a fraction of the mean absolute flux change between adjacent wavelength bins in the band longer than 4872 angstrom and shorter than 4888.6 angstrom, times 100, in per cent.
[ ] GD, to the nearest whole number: 1516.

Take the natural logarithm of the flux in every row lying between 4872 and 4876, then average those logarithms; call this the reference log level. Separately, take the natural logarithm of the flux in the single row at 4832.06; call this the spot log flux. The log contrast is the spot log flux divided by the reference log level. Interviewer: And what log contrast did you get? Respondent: 1.2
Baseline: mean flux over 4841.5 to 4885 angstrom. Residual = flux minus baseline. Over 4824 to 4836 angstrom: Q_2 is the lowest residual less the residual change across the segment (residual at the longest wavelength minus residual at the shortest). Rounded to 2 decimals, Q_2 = 0.14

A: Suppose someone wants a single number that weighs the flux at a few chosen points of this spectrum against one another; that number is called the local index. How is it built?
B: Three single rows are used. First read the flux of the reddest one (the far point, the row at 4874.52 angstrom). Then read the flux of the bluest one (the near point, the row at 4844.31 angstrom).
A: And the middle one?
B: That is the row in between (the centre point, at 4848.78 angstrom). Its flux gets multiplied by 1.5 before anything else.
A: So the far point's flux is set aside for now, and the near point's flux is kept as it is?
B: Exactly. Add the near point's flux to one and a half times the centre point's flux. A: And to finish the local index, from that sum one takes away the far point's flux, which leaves 1.98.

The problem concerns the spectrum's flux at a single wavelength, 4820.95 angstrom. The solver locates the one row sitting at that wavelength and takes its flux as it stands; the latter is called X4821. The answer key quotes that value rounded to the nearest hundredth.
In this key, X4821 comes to 1.41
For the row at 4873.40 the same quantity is 1.32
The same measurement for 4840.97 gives 1.37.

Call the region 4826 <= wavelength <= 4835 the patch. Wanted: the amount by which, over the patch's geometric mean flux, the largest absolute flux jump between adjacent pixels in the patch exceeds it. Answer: -1.36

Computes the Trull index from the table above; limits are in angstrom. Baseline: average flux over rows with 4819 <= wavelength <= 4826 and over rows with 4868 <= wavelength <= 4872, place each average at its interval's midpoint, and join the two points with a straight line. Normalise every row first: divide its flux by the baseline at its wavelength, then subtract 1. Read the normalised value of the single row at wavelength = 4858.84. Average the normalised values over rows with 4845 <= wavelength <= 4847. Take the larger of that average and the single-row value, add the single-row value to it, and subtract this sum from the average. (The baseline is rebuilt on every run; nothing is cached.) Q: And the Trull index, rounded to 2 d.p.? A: 0.04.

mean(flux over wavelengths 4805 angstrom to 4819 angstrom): 1.55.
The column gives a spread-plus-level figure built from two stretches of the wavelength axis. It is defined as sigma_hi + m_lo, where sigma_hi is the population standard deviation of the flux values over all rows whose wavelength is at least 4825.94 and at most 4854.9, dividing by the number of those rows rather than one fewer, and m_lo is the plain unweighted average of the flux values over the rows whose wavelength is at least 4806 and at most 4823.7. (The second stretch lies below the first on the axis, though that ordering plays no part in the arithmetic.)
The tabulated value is 1.62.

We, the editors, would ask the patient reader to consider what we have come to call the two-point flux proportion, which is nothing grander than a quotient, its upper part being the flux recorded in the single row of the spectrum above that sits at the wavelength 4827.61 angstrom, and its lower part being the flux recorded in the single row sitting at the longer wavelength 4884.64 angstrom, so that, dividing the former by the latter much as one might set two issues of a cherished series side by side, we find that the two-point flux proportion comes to 1.09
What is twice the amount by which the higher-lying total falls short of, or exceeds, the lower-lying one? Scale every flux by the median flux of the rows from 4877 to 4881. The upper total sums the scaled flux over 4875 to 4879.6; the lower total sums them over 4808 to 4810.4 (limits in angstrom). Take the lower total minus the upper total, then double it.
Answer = -3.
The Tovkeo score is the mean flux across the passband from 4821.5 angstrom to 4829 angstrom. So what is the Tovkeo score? 1.51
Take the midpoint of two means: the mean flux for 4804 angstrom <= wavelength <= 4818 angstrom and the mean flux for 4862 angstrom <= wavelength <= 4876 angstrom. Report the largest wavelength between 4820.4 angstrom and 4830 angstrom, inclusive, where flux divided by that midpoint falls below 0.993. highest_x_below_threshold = 4825.39 angstrom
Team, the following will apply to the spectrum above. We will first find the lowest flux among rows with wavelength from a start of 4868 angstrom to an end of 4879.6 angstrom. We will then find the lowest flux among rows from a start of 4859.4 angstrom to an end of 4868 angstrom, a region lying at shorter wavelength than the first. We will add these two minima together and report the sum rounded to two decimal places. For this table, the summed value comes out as 2.52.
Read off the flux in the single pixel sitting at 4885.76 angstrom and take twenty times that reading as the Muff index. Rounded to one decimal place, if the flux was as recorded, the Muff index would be 28.0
